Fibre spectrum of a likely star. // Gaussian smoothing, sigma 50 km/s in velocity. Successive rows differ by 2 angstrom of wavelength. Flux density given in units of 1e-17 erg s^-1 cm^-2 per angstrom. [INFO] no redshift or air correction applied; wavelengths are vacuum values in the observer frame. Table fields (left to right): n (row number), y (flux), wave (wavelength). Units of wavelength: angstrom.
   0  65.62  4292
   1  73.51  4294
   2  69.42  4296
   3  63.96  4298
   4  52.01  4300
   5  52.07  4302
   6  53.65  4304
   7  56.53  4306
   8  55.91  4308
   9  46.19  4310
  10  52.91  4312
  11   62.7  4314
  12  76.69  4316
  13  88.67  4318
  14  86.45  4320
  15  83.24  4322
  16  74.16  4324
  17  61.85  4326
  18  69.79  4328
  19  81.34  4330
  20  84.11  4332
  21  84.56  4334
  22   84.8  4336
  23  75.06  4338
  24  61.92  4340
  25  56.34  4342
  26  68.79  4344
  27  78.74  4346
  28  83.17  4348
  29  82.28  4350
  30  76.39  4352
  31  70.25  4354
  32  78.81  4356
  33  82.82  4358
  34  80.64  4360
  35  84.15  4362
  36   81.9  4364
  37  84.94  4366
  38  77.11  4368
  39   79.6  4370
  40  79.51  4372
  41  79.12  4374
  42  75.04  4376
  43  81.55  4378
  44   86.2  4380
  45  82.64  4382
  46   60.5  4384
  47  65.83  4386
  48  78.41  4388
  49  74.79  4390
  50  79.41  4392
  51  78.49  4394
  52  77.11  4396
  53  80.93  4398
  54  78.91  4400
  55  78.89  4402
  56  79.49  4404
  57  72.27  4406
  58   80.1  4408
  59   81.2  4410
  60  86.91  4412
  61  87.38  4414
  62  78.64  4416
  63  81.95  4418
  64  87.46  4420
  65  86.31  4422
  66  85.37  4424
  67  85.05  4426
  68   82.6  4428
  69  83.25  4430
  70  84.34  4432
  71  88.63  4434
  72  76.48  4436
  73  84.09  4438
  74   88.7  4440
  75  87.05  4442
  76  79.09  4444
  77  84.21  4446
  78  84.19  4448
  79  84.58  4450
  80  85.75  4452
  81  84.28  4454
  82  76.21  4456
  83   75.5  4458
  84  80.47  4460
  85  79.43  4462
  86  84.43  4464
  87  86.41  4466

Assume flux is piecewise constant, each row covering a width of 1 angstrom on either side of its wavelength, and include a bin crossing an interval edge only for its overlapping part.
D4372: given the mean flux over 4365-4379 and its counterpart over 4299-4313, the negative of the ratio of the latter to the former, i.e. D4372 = -0.66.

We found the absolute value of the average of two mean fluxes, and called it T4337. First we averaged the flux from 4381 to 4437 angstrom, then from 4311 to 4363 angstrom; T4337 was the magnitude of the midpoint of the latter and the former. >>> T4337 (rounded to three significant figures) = 78.0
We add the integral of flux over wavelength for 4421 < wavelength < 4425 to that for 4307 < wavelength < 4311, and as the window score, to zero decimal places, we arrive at 548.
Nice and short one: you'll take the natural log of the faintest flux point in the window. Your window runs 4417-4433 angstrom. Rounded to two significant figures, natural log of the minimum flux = 4.4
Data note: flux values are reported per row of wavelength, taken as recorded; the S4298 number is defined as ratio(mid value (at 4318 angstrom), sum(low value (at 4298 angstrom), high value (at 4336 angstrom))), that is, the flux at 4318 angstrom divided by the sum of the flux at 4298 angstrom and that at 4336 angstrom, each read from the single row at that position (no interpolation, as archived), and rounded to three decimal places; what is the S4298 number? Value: 0.596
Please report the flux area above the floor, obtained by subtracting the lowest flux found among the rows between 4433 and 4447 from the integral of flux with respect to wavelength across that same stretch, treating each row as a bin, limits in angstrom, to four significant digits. 1100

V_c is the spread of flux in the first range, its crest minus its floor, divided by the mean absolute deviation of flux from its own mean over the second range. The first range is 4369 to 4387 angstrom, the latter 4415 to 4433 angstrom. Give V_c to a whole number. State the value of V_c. 13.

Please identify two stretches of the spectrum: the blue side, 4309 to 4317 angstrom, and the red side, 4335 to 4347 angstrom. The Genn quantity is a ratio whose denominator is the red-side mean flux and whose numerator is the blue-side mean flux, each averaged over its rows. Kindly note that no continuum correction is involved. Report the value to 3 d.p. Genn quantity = 0.840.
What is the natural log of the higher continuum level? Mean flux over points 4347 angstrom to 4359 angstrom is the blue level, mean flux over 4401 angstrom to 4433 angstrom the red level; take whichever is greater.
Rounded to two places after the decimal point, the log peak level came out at 4.41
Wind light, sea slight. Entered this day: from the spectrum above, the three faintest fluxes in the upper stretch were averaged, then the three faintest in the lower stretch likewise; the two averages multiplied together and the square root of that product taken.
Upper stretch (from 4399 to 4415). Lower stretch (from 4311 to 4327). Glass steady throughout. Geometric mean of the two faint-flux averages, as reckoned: 67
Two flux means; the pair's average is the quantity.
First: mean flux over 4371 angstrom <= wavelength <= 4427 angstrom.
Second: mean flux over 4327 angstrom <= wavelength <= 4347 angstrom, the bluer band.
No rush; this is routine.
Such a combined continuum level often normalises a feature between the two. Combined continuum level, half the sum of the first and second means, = 77.1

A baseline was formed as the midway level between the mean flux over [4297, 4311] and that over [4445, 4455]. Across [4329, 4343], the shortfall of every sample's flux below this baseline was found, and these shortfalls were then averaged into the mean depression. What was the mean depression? -6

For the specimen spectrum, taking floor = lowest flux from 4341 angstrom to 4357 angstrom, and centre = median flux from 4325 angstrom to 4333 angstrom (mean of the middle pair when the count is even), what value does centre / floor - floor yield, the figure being -55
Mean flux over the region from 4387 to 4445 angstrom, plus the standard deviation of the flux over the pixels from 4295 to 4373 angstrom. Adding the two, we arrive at 94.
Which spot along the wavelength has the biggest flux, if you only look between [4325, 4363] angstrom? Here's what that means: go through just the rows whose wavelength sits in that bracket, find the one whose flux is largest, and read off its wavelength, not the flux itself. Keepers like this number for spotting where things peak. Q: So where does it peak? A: 4336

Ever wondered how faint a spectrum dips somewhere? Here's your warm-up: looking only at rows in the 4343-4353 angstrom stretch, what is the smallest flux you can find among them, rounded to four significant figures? 68.79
